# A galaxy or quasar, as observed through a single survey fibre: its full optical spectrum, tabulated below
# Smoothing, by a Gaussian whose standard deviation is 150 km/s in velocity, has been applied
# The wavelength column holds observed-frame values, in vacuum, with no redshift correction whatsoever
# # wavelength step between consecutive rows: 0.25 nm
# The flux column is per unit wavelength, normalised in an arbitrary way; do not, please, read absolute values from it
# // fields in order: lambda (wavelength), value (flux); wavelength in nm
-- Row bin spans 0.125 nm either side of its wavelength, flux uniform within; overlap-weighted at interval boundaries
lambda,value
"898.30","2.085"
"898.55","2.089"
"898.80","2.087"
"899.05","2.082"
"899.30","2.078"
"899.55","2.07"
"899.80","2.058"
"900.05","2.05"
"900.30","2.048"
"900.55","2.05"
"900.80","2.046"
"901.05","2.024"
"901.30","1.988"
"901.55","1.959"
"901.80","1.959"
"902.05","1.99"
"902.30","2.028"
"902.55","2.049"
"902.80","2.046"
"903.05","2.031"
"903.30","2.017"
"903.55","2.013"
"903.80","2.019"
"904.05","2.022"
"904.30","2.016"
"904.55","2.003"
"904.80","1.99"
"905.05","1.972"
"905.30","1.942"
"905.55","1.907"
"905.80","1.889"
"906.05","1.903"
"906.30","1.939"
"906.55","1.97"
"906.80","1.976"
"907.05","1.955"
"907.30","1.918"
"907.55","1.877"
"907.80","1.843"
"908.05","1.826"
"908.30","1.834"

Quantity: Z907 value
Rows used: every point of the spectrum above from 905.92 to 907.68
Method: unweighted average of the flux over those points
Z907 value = 1.93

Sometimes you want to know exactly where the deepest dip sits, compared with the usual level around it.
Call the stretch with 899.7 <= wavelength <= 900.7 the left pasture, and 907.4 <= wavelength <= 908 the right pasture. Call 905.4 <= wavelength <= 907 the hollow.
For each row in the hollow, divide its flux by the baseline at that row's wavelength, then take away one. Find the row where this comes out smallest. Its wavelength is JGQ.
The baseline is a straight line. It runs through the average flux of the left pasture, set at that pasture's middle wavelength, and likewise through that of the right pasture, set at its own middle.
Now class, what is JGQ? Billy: 905.80 nm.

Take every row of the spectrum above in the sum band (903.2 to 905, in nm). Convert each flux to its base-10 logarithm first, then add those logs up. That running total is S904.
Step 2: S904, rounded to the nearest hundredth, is 2.12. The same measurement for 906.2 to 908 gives 1.99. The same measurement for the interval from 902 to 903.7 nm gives 2.14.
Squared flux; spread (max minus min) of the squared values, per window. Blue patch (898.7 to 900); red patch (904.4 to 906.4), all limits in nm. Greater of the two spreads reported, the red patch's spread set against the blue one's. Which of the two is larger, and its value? 0.4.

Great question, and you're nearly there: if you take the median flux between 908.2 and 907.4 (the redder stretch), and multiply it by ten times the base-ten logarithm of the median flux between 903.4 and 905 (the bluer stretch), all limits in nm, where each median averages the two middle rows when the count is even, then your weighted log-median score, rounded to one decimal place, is 5.6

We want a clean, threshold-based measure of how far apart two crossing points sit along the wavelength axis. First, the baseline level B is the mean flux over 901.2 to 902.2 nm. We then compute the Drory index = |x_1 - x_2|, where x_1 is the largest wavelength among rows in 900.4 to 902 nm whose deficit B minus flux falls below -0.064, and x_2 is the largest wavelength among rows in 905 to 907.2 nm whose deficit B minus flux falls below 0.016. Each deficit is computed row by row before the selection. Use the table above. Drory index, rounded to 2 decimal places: 6.00 nm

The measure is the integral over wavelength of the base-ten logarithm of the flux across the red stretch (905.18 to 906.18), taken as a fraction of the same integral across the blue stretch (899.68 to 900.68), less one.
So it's -0.099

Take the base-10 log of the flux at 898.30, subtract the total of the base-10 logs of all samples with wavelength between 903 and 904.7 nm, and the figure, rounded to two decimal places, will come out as -1.81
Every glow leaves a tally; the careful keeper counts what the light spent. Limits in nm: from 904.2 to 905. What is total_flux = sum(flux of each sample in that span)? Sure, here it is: 6.0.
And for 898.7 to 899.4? 6.2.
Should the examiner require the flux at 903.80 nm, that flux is 2.019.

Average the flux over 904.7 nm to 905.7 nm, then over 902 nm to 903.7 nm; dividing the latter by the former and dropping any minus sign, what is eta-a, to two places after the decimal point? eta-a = 1.04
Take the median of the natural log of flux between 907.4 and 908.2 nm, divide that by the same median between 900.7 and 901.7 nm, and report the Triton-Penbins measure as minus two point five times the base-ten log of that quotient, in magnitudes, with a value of 0.14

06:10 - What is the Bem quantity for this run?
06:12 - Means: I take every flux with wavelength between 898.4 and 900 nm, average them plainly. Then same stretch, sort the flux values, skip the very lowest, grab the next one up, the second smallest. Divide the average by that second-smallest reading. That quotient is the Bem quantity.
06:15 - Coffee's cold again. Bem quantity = 1.00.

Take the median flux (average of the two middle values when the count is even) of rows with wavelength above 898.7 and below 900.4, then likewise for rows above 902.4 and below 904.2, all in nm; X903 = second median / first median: 0.98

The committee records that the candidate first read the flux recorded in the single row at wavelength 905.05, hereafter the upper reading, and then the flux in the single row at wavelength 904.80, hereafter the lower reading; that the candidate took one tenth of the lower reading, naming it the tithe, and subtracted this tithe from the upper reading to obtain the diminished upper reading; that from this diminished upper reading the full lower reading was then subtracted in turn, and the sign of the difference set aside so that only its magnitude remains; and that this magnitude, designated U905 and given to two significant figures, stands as 0.22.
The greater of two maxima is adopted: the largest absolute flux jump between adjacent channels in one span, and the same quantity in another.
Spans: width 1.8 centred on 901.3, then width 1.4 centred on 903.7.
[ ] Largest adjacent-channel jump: 0.0360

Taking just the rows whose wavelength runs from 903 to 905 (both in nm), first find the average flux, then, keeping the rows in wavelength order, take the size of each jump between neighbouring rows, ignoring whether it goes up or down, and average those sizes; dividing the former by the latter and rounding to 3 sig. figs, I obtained 239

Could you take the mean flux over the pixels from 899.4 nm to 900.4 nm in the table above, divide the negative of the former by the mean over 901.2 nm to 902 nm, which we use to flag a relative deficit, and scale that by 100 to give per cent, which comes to -104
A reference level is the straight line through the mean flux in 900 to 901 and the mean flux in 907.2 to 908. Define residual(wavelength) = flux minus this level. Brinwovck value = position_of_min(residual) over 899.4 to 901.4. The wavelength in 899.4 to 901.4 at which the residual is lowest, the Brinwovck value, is 901.30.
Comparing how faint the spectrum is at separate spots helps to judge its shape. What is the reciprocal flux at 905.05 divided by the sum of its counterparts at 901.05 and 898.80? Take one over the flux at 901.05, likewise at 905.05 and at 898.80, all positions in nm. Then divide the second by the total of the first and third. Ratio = 0.521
